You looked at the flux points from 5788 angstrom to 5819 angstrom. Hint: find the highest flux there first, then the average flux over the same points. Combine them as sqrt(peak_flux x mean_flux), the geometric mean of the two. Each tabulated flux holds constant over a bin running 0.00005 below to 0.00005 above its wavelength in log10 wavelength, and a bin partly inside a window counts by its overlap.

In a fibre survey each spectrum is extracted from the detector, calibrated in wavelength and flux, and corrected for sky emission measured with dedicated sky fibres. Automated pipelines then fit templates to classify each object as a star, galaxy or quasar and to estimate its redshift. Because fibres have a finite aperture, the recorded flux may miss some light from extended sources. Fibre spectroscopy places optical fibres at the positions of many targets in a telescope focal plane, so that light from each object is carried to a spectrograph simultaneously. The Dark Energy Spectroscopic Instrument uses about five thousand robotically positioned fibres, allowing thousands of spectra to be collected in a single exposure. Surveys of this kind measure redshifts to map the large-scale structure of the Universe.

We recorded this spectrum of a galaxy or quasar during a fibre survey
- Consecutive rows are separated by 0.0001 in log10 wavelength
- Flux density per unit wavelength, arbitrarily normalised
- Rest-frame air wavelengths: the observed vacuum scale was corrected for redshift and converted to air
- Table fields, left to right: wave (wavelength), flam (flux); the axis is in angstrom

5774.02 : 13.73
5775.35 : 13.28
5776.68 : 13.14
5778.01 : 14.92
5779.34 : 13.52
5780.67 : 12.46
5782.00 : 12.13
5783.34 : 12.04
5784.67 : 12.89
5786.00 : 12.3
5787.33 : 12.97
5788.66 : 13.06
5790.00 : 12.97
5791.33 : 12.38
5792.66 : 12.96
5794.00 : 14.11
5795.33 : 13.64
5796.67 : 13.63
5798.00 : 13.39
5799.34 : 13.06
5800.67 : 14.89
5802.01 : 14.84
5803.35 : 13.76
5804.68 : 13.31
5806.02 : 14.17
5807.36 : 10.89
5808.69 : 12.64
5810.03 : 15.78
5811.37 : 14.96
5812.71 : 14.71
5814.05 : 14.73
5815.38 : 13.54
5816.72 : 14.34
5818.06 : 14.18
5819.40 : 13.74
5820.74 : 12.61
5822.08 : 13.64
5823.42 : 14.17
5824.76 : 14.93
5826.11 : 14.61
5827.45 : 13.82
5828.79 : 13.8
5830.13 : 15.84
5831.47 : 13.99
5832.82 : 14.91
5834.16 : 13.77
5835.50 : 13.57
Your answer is 14.7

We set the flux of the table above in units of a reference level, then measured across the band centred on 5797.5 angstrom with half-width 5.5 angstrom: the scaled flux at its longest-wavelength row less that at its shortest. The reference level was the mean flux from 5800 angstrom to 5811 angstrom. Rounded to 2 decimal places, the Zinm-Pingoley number 0.14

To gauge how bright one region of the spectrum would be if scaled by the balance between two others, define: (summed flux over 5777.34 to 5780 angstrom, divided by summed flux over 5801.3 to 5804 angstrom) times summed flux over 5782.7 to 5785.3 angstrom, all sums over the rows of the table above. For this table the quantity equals 24.8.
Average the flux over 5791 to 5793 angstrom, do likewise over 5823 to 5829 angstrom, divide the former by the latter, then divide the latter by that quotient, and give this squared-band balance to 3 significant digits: 16.1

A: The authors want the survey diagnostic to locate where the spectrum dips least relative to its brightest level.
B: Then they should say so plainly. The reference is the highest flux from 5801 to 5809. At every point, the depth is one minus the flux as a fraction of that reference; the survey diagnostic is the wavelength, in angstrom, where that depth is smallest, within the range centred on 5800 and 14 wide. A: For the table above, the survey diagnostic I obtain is 5800.67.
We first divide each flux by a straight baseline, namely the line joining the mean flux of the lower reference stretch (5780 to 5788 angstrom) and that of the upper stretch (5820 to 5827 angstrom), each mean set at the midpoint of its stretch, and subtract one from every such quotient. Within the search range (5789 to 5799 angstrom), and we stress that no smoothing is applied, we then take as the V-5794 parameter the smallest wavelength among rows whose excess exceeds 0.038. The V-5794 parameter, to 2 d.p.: 5794.00 angstrom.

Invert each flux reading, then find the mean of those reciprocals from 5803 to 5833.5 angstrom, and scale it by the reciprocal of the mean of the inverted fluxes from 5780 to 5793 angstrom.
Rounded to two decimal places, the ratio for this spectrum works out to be 0.90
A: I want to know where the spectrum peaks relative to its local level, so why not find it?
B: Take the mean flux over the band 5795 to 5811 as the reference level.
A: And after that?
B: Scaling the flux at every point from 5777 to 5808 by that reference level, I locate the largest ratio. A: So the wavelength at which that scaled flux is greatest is 5778.01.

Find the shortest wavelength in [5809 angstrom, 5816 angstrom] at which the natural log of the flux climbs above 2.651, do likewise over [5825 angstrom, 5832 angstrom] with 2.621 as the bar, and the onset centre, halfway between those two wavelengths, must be 5818.1 angstrom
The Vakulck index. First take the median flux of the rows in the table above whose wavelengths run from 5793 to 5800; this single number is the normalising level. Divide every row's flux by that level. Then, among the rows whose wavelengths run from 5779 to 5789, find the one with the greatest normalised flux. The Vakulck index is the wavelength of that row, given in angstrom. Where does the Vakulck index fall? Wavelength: 5779.34 angstrom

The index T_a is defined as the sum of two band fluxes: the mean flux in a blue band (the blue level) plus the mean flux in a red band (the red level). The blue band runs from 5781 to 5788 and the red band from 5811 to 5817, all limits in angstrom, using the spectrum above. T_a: 26.9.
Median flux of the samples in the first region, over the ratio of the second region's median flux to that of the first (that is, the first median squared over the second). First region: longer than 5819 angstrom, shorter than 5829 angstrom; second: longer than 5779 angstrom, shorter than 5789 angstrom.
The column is 15.0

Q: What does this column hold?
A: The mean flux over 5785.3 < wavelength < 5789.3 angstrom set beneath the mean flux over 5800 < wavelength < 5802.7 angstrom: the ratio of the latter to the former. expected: 1.16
